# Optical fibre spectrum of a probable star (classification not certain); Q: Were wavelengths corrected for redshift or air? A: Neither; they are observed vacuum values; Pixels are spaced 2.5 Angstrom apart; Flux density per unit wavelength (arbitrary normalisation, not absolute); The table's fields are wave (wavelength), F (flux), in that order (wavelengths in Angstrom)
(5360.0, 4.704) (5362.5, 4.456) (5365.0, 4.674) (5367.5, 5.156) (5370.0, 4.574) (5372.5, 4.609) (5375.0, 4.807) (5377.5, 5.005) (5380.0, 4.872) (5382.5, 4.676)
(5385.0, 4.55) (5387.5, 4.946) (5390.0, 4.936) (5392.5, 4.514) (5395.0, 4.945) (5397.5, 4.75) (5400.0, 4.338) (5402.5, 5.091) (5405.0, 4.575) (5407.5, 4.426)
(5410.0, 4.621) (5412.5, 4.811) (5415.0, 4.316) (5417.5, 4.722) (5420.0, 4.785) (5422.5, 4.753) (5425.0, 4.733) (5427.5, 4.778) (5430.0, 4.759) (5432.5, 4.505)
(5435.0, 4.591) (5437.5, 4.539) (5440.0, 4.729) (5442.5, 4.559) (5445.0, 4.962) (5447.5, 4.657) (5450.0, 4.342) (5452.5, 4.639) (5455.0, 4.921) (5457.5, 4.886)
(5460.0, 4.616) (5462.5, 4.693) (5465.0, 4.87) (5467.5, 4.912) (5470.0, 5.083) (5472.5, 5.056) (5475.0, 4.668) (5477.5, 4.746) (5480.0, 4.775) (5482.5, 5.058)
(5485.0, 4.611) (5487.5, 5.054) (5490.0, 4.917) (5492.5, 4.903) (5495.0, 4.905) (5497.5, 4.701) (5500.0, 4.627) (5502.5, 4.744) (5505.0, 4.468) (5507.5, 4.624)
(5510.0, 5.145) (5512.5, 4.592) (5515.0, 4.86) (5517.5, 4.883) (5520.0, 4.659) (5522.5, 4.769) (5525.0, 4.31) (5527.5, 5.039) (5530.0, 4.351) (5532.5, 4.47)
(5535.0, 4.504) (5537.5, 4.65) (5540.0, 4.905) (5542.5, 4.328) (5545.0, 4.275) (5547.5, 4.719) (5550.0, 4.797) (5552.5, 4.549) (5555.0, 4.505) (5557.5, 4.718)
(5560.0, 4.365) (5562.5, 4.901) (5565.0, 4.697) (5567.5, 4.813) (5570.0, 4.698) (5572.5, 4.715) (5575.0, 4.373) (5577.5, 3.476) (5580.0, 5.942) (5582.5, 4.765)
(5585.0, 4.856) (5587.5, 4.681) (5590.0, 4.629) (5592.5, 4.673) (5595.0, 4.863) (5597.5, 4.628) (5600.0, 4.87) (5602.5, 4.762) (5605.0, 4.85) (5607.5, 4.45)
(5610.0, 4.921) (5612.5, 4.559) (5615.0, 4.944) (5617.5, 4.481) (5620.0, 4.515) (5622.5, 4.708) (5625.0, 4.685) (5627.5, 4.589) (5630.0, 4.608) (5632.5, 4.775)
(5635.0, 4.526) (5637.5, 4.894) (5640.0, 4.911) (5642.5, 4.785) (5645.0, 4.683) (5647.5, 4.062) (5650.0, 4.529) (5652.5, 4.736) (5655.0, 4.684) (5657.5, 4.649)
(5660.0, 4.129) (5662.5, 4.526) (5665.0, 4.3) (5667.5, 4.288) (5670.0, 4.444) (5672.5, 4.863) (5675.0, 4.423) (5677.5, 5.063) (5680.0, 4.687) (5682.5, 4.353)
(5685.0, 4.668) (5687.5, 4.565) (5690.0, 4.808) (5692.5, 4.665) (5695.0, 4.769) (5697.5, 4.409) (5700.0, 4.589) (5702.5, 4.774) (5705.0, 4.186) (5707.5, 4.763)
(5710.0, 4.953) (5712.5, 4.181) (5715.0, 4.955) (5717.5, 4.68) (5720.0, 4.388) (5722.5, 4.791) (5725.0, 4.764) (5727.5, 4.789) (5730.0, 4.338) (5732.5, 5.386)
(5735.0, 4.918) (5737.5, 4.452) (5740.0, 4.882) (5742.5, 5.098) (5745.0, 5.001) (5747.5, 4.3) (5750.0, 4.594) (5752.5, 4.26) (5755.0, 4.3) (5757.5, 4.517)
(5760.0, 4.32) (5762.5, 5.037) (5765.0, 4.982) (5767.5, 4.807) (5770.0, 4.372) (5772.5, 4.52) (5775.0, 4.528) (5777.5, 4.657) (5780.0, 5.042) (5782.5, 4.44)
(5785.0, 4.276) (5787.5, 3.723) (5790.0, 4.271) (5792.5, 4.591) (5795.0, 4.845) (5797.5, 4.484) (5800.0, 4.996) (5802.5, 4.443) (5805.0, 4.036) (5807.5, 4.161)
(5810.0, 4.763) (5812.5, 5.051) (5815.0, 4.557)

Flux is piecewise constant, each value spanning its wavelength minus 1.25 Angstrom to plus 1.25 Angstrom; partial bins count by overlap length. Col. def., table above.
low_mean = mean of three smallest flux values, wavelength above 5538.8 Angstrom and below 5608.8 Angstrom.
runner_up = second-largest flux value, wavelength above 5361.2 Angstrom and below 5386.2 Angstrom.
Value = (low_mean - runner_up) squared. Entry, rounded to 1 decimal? 1.0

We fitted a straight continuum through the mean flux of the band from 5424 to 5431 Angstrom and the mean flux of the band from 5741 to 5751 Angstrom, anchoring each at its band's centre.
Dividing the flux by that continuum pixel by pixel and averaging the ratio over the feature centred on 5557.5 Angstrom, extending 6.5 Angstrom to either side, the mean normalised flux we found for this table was 0.97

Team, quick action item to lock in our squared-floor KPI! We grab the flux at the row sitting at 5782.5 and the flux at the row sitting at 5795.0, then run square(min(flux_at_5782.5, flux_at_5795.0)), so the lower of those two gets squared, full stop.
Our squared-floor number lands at 19.7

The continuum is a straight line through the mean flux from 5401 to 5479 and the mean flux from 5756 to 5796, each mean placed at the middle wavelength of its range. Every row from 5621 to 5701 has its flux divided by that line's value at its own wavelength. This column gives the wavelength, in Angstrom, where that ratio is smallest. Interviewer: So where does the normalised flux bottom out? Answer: 5647.5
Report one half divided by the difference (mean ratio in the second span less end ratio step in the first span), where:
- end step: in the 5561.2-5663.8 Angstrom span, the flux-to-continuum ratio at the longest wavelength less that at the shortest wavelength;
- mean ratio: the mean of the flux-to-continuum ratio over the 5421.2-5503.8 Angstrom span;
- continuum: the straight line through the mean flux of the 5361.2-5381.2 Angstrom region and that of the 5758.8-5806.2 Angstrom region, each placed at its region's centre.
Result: 0.46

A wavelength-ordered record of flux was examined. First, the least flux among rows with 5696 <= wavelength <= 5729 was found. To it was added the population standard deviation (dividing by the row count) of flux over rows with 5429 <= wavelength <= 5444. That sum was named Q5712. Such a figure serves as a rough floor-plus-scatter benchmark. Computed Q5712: 4.28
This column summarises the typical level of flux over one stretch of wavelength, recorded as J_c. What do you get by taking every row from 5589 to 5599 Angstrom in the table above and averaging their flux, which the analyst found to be 4.70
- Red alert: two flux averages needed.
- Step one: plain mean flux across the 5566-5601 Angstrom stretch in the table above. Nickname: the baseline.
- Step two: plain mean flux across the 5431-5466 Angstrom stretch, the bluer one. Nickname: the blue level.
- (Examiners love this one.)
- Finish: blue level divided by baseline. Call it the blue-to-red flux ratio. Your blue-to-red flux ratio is 0.99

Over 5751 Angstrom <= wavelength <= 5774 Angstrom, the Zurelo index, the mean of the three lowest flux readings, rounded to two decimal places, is 4.29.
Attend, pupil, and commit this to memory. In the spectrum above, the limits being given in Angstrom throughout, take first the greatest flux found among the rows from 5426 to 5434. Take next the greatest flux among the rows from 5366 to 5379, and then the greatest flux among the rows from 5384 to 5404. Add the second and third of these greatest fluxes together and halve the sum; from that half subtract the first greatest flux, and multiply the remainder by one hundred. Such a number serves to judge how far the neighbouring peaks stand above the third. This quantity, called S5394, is 35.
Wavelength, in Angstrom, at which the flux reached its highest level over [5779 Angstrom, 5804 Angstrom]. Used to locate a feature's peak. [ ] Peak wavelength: 5780.0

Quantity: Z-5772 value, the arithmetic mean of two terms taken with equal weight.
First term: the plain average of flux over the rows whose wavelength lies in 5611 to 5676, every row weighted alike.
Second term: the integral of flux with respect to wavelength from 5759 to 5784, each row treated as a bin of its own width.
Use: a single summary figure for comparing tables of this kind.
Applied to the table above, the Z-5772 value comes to 61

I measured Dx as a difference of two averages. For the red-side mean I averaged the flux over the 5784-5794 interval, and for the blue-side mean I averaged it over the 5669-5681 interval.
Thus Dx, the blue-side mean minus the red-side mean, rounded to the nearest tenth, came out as 0.5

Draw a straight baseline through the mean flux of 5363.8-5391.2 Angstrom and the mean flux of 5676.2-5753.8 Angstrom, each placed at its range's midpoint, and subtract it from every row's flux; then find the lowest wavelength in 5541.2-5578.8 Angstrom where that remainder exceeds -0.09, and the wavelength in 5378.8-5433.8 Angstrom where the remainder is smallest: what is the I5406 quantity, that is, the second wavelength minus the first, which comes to -132.5 Angstrom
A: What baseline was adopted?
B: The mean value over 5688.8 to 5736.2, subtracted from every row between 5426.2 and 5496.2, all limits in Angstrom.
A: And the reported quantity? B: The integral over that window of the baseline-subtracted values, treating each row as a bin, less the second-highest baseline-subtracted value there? 5.7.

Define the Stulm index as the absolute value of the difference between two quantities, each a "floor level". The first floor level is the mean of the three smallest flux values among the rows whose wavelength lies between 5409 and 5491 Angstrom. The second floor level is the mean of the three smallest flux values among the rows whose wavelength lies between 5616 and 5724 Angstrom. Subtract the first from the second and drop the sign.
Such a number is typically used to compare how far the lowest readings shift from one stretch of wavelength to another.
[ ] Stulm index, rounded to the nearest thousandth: 0.264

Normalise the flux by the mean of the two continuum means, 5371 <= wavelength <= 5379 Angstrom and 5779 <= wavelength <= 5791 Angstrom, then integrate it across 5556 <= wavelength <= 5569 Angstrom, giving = 13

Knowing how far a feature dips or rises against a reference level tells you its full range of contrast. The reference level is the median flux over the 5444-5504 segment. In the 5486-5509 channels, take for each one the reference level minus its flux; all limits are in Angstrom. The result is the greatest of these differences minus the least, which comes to 0.59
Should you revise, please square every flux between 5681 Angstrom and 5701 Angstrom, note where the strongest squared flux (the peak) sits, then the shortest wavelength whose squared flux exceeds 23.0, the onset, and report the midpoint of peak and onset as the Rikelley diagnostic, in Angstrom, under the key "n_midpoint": 5690.0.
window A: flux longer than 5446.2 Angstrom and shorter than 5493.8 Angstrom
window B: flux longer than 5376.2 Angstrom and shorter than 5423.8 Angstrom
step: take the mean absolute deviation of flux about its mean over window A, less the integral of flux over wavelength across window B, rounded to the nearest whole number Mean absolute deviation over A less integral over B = -224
